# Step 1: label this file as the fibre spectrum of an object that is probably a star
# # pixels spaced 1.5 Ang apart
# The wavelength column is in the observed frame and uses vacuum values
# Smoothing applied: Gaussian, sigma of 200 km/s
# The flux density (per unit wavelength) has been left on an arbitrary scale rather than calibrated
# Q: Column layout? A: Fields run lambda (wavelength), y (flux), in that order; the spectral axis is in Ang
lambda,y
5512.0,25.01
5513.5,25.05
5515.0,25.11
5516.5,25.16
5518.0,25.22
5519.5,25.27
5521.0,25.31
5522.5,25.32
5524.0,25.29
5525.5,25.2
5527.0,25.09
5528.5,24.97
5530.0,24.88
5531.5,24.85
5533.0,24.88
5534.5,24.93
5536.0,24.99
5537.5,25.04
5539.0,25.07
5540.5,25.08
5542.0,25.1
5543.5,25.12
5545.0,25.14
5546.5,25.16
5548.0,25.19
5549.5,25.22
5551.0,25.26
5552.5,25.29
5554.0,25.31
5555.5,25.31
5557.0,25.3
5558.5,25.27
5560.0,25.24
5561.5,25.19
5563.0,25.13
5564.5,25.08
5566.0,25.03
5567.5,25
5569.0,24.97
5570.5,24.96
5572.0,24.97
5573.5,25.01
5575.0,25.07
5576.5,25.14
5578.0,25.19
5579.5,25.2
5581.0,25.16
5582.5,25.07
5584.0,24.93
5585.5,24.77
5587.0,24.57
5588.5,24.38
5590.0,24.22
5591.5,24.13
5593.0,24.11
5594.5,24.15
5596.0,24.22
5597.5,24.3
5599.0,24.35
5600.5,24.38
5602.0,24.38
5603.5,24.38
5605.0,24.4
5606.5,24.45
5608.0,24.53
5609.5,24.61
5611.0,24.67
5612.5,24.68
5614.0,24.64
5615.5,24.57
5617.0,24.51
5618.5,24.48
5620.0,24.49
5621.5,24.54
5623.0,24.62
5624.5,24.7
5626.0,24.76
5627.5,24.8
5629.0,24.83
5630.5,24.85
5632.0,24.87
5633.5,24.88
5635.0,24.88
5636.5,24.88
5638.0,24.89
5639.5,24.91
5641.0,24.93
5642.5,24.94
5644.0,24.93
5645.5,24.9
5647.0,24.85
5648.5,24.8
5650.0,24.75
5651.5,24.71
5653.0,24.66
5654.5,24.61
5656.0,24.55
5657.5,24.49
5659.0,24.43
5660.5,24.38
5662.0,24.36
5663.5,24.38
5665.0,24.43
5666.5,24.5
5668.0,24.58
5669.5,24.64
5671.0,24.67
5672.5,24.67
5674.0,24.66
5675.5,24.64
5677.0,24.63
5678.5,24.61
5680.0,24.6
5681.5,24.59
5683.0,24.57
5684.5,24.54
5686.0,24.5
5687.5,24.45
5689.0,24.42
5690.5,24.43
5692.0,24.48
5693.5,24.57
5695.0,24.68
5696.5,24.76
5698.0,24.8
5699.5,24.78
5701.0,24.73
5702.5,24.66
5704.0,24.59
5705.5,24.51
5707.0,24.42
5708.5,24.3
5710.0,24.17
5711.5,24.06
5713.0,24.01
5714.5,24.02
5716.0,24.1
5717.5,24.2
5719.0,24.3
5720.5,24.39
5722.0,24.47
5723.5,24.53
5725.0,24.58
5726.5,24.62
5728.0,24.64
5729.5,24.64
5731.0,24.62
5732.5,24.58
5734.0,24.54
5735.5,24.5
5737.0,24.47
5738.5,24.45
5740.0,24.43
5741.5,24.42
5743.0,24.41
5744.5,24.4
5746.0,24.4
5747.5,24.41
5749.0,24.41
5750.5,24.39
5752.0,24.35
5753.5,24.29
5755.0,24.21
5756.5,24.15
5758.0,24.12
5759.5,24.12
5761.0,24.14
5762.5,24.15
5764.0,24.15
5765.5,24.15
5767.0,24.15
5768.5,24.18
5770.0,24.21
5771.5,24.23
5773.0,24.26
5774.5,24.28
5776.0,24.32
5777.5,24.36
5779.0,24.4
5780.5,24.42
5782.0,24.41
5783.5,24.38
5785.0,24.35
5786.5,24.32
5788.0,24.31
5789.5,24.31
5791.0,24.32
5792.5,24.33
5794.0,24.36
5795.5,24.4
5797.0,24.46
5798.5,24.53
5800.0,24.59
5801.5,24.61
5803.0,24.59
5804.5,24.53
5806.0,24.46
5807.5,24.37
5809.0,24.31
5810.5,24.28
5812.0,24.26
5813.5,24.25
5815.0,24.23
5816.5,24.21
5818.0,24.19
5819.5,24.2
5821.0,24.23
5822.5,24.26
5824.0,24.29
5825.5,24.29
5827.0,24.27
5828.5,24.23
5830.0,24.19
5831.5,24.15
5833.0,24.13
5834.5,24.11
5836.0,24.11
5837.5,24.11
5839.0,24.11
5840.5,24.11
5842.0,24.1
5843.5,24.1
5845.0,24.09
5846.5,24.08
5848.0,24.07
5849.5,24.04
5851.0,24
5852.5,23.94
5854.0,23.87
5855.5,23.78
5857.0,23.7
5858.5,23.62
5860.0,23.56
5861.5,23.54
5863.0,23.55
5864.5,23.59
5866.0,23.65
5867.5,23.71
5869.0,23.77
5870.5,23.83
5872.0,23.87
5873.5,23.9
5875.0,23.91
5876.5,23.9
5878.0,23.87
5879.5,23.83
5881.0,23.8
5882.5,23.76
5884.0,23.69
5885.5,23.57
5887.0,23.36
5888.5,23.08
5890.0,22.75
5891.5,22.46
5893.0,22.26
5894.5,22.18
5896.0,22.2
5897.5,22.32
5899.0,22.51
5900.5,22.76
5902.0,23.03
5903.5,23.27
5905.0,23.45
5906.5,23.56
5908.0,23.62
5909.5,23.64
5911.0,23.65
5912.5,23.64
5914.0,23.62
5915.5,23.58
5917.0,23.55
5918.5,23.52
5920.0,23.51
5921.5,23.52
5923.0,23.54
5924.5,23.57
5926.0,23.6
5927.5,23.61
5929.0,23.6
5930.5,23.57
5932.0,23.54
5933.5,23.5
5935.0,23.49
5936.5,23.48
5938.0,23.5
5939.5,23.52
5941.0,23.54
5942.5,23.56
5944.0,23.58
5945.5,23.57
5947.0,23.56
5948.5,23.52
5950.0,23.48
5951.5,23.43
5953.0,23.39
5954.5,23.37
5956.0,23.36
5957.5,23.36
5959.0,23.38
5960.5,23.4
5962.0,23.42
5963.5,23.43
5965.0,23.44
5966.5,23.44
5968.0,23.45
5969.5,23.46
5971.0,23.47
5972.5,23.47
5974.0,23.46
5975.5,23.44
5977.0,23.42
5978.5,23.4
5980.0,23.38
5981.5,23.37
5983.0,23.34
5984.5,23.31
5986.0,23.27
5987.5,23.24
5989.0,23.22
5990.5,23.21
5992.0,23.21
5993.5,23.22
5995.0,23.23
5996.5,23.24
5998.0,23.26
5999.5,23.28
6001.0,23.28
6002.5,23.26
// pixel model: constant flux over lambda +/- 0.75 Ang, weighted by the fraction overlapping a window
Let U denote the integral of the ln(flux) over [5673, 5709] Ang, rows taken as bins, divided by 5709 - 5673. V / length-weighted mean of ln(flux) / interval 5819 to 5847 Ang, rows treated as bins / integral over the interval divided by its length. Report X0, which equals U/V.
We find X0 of 1.01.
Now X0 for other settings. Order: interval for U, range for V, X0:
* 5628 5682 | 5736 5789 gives 1.00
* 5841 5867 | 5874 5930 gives 1.01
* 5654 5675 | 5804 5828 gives 1.00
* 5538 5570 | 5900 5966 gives 1.02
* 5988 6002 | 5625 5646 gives 0.98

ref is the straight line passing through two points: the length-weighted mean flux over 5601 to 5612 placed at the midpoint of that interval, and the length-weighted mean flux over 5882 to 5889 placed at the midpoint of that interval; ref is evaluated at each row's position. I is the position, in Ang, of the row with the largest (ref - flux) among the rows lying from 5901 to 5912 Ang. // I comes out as 5902.0 Ang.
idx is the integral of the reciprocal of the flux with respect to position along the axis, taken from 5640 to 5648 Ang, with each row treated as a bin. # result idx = 0.321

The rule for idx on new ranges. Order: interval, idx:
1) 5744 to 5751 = 0.287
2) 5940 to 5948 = 0.340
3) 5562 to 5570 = 0.319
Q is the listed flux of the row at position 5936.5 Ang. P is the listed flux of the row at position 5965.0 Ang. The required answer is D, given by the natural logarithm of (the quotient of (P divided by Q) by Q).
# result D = -3.16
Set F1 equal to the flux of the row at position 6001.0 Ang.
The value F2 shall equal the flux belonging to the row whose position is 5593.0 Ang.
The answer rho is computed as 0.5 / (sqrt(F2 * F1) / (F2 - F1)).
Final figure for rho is 0.018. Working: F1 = 23.28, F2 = 24.11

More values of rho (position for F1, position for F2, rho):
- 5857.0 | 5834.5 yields 0.009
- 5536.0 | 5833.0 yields -0.018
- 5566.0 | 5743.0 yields -0.013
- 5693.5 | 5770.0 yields -0.007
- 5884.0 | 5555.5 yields 0.033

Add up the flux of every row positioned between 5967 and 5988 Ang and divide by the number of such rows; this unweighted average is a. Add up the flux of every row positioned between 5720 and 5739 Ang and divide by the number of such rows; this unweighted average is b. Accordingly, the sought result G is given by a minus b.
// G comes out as -1.1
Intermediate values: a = 23.4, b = 24.5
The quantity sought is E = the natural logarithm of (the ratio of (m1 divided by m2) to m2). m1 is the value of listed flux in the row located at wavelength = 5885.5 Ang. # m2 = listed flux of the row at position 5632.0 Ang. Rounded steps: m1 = 23.57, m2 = 24.87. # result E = -3.27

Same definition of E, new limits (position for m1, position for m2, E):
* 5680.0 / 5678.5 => -3.20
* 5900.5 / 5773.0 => -3.25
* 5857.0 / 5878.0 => -3.18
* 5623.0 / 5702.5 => -3.21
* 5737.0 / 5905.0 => -3.11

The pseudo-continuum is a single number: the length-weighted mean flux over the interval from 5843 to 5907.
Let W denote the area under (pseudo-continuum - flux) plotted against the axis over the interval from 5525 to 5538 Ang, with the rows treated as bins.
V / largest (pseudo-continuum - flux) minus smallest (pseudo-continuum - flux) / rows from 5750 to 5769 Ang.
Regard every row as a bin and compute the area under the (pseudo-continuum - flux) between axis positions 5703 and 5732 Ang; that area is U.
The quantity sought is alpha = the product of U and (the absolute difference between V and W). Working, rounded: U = -26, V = 0.27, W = -19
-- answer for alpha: -515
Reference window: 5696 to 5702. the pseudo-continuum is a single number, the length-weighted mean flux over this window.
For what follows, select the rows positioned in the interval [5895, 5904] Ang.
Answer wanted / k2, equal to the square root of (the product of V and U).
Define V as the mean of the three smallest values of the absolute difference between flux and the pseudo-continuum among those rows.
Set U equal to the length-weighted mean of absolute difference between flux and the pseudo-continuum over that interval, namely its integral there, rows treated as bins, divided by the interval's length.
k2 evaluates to 1.9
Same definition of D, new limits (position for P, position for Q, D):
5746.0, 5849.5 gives -3.16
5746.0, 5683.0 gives -3.21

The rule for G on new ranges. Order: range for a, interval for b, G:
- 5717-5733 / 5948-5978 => 1.1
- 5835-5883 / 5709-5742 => -0.5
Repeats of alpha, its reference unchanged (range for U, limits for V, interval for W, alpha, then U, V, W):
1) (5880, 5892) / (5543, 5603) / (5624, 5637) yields 32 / 2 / 1.20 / -18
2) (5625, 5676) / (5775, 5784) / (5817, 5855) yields -1547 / -63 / 0.10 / -25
